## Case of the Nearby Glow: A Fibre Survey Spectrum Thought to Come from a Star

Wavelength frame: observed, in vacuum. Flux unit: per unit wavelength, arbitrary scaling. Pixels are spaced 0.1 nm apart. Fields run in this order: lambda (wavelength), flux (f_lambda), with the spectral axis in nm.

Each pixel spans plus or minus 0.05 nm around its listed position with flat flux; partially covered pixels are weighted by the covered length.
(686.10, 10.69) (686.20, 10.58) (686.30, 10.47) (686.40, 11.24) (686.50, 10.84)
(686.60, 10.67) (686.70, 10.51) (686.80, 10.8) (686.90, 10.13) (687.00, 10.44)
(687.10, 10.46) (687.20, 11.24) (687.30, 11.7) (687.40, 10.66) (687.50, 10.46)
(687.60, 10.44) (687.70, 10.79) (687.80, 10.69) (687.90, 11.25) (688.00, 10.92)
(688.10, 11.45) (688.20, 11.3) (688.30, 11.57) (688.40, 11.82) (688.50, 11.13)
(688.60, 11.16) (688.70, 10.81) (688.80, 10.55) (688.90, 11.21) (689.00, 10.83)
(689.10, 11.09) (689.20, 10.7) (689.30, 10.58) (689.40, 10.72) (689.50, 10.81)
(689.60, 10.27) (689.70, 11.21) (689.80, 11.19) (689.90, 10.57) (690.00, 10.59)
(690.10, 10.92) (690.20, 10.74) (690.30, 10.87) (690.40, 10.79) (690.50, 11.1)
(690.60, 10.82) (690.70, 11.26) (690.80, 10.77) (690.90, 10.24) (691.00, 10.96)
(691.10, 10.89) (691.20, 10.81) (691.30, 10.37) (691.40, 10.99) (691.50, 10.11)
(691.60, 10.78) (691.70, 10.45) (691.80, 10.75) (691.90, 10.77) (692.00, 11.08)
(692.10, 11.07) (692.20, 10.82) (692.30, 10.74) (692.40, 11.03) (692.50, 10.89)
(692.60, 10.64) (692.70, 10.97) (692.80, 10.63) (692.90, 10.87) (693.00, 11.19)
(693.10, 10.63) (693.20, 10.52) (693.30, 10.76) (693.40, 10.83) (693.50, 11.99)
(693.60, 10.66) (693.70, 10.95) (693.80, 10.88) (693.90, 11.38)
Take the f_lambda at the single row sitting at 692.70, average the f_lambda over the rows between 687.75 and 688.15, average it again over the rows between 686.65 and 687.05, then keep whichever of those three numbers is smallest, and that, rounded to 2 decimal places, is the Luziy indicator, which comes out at 10.47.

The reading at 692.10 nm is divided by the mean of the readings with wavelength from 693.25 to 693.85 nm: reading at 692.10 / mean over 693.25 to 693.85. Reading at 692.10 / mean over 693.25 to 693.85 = 1.01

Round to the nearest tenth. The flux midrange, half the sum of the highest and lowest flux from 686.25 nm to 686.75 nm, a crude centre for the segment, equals 10.9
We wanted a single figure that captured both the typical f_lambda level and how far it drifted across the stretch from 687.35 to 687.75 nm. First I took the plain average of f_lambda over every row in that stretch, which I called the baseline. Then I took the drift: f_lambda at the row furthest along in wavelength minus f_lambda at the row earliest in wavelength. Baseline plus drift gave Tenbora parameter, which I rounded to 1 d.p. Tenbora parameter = 10.7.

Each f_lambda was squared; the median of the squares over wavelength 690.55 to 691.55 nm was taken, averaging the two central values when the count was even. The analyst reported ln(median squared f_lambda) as 4.76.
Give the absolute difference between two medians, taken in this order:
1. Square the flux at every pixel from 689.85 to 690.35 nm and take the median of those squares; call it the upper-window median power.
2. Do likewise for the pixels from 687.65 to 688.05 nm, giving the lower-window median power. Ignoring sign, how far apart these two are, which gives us 2.5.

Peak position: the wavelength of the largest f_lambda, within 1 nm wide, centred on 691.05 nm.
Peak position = 690.70 nm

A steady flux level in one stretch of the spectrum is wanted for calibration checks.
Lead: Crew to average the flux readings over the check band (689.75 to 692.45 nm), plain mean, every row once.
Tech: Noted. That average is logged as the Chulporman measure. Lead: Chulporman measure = 10.80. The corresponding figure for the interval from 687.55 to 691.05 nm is 10.92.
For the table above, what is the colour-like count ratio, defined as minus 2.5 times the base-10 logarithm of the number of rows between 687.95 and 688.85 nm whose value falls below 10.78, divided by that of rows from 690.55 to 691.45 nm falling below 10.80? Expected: 1.2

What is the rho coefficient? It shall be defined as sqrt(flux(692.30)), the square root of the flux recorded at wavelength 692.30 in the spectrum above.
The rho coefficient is 3.28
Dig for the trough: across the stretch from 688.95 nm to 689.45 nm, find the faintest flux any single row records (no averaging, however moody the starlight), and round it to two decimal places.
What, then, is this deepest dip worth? 10.58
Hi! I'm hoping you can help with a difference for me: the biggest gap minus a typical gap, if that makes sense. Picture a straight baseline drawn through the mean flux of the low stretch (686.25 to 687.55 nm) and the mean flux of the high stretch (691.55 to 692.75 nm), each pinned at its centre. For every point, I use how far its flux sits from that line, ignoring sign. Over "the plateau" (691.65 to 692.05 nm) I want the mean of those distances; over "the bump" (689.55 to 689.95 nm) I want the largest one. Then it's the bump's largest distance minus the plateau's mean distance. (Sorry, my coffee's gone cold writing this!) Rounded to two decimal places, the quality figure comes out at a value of 0.33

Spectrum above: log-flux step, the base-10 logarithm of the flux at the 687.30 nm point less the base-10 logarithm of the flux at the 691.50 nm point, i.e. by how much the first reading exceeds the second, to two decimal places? 0.06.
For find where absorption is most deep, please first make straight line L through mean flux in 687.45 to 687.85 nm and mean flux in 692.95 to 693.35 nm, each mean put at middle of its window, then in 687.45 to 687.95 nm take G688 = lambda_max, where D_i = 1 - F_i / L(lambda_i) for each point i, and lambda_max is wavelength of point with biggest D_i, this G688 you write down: 687.60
